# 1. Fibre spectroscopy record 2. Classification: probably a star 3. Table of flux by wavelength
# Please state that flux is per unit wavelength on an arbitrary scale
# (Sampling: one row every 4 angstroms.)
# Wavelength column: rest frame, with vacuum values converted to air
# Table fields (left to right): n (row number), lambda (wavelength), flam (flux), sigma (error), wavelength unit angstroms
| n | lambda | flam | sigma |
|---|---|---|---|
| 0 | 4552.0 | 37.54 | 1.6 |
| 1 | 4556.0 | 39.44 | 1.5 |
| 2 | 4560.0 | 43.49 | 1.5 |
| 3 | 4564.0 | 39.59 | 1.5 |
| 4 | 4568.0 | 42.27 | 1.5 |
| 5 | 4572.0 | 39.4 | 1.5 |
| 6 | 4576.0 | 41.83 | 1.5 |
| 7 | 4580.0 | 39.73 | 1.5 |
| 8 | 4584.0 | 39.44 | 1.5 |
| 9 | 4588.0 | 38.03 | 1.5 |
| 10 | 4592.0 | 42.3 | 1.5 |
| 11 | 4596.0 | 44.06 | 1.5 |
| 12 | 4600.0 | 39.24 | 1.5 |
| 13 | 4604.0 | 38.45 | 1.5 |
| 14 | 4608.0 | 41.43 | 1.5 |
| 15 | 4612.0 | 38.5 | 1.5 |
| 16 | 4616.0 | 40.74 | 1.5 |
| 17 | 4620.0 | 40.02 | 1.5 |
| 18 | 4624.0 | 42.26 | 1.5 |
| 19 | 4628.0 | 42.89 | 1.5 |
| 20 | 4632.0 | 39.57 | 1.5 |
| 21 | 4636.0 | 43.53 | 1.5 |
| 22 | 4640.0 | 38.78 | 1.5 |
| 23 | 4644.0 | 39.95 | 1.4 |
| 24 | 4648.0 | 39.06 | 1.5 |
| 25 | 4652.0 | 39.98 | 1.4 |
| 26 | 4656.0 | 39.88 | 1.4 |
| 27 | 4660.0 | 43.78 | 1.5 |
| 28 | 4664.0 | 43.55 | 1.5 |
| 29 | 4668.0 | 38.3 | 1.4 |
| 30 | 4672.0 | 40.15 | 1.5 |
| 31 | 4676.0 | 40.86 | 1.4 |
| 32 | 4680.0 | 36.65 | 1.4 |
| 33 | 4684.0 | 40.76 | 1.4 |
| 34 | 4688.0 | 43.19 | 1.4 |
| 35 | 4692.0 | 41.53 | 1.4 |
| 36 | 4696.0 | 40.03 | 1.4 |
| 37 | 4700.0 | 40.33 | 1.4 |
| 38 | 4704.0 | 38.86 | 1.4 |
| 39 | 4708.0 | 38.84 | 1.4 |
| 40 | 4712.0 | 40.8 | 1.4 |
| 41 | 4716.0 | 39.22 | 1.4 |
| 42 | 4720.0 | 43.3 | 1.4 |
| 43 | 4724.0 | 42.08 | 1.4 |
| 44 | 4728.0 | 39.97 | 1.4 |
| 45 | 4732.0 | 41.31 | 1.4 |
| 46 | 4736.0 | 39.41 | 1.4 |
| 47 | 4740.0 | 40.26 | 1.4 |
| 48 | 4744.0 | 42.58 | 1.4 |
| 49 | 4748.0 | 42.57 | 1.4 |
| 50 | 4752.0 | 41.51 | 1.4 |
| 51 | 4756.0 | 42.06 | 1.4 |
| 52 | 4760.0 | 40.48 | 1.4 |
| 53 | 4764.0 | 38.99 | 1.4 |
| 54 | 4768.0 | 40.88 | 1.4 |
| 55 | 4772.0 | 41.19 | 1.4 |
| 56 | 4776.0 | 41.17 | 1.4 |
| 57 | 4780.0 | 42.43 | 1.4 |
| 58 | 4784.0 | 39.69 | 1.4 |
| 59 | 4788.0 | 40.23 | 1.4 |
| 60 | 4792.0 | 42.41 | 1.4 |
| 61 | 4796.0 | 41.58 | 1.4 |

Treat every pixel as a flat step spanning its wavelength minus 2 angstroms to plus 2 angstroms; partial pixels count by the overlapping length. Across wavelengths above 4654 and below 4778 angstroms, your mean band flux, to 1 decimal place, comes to 40.8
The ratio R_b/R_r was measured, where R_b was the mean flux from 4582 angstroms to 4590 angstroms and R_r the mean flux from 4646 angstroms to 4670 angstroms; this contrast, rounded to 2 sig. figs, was 0.95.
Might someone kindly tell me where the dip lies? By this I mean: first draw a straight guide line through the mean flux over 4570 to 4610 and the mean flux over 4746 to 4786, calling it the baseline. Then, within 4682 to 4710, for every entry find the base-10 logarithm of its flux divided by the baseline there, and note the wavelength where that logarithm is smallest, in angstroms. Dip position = 4708.0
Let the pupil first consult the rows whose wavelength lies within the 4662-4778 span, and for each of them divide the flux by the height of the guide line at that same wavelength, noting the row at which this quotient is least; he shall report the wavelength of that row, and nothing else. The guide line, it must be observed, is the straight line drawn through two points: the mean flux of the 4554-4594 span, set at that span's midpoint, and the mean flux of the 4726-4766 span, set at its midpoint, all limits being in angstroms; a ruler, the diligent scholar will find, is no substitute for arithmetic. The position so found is 4680.0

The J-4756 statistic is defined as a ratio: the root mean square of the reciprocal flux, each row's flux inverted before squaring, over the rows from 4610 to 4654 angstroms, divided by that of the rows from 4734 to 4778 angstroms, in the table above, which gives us 1.01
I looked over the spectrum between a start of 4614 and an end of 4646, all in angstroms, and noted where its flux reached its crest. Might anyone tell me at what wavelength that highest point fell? 4636.0 angstroms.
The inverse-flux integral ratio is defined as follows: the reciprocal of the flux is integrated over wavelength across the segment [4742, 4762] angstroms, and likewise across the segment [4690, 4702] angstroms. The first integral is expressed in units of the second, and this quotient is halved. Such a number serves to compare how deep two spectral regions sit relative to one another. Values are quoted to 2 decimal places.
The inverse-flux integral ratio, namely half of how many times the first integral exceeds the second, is 0.81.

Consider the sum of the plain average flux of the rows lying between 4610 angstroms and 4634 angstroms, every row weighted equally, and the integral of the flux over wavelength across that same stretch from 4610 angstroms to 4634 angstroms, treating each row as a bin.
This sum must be 1017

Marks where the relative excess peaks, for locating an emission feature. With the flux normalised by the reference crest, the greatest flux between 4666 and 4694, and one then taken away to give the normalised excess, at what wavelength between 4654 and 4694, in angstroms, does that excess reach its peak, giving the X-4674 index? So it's 4660.0 angstroms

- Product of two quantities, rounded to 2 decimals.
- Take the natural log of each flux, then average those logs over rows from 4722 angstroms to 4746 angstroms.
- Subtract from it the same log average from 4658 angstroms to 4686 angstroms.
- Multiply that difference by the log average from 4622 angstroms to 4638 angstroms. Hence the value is 0.04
